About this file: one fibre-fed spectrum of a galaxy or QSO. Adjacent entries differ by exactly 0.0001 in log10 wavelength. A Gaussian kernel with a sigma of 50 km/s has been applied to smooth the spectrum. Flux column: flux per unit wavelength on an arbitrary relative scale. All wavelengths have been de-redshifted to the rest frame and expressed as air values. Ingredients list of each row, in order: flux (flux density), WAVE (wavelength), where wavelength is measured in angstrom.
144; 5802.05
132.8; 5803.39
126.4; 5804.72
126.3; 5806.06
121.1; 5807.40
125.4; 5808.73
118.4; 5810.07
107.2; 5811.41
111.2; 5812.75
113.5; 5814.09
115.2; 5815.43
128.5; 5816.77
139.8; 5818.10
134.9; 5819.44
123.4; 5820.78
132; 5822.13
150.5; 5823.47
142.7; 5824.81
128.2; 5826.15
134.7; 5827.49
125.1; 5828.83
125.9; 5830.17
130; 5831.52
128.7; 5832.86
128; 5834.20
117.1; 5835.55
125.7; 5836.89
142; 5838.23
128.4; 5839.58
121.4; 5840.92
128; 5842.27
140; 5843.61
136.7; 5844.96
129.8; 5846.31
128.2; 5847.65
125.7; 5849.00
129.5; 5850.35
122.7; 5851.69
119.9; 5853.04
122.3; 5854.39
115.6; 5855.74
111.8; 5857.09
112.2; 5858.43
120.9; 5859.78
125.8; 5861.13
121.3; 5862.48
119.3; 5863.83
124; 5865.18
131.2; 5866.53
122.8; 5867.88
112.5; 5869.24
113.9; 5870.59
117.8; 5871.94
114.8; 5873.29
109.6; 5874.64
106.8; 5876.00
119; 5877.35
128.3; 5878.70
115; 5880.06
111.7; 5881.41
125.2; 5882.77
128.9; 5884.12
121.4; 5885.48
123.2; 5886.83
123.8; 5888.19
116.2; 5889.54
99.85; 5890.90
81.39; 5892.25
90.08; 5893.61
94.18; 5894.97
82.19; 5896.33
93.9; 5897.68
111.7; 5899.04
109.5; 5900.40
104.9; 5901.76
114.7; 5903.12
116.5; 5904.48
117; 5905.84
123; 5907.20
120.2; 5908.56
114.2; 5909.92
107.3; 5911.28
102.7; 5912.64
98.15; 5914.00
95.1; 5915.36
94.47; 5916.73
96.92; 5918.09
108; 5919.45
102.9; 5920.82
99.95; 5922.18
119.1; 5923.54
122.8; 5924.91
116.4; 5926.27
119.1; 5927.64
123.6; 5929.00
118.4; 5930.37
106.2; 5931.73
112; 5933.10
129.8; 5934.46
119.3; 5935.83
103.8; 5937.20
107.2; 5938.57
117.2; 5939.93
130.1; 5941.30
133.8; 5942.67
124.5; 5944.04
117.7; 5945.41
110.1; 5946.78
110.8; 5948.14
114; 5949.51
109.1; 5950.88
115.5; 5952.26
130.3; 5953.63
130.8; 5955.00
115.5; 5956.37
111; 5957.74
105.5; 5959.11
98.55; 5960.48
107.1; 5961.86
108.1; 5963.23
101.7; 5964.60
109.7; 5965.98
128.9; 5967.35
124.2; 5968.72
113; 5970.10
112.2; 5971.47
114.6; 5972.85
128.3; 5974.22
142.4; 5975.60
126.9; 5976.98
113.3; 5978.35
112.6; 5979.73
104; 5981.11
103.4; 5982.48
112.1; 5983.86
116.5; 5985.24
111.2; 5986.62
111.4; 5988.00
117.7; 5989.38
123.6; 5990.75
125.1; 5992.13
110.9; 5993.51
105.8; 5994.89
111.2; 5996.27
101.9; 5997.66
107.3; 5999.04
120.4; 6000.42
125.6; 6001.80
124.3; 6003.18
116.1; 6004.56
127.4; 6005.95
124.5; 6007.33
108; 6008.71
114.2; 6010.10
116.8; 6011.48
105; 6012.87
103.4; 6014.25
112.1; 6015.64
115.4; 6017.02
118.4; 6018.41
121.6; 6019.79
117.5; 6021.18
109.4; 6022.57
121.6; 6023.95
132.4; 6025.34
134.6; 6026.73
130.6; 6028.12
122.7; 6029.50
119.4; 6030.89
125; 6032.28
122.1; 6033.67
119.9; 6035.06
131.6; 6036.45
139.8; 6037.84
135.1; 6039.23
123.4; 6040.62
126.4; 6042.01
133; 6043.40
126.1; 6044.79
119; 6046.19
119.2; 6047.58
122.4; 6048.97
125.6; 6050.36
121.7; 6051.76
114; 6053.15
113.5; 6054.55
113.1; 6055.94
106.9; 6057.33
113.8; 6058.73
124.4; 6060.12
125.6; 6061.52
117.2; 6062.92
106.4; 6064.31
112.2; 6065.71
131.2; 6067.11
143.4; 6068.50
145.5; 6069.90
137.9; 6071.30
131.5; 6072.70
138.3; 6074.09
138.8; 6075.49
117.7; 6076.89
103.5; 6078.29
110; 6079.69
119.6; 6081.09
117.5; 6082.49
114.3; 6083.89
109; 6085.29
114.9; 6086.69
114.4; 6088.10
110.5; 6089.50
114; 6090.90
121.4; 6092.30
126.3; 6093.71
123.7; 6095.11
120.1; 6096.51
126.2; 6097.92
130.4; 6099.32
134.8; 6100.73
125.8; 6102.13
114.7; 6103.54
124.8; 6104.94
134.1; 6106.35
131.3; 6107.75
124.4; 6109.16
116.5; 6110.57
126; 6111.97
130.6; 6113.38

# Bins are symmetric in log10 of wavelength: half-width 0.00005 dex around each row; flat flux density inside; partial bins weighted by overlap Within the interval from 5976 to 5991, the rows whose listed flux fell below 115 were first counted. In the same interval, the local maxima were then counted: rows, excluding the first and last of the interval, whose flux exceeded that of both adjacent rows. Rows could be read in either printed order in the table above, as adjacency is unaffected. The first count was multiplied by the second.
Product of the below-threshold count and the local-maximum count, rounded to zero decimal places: 7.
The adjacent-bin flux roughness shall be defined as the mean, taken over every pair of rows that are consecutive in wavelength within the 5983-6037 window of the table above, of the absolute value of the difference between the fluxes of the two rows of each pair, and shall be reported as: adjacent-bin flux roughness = 6.2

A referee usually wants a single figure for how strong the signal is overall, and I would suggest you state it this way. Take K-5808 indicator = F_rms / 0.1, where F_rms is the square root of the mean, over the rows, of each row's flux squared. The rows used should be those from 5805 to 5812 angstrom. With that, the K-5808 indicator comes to 1199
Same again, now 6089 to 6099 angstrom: 1204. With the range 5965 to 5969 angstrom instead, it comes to 1212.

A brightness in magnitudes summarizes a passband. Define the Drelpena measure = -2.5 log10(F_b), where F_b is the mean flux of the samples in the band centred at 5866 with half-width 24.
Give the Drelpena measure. -5.21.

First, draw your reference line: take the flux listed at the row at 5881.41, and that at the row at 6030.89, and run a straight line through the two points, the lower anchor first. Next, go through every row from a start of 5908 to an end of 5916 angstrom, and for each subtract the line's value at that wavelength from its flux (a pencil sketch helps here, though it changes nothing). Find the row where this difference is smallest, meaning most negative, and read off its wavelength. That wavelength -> 5915.36 angstrom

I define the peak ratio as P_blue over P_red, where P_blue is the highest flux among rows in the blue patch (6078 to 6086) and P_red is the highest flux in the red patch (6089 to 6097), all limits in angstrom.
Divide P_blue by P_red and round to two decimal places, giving 0.95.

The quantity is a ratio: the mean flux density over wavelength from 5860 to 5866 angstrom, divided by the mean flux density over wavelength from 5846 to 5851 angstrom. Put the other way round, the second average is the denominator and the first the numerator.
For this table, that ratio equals 0.96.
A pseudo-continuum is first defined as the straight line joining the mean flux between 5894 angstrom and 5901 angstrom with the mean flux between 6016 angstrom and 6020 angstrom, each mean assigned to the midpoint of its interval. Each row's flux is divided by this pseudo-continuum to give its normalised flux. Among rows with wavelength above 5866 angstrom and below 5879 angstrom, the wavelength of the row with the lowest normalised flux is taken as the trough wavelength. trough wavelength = 5876.00 angstrom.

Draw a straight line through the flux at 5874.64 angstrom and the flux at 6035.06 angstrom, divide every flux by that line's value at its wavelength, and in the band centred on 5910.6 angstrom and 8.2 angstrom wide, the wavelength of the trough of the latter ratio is 5914.00 angstrom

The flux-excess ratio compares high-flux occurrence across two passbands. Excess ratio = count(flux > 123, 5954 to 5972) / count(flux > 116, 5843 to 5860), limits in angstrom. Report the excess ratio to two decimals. 0.30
